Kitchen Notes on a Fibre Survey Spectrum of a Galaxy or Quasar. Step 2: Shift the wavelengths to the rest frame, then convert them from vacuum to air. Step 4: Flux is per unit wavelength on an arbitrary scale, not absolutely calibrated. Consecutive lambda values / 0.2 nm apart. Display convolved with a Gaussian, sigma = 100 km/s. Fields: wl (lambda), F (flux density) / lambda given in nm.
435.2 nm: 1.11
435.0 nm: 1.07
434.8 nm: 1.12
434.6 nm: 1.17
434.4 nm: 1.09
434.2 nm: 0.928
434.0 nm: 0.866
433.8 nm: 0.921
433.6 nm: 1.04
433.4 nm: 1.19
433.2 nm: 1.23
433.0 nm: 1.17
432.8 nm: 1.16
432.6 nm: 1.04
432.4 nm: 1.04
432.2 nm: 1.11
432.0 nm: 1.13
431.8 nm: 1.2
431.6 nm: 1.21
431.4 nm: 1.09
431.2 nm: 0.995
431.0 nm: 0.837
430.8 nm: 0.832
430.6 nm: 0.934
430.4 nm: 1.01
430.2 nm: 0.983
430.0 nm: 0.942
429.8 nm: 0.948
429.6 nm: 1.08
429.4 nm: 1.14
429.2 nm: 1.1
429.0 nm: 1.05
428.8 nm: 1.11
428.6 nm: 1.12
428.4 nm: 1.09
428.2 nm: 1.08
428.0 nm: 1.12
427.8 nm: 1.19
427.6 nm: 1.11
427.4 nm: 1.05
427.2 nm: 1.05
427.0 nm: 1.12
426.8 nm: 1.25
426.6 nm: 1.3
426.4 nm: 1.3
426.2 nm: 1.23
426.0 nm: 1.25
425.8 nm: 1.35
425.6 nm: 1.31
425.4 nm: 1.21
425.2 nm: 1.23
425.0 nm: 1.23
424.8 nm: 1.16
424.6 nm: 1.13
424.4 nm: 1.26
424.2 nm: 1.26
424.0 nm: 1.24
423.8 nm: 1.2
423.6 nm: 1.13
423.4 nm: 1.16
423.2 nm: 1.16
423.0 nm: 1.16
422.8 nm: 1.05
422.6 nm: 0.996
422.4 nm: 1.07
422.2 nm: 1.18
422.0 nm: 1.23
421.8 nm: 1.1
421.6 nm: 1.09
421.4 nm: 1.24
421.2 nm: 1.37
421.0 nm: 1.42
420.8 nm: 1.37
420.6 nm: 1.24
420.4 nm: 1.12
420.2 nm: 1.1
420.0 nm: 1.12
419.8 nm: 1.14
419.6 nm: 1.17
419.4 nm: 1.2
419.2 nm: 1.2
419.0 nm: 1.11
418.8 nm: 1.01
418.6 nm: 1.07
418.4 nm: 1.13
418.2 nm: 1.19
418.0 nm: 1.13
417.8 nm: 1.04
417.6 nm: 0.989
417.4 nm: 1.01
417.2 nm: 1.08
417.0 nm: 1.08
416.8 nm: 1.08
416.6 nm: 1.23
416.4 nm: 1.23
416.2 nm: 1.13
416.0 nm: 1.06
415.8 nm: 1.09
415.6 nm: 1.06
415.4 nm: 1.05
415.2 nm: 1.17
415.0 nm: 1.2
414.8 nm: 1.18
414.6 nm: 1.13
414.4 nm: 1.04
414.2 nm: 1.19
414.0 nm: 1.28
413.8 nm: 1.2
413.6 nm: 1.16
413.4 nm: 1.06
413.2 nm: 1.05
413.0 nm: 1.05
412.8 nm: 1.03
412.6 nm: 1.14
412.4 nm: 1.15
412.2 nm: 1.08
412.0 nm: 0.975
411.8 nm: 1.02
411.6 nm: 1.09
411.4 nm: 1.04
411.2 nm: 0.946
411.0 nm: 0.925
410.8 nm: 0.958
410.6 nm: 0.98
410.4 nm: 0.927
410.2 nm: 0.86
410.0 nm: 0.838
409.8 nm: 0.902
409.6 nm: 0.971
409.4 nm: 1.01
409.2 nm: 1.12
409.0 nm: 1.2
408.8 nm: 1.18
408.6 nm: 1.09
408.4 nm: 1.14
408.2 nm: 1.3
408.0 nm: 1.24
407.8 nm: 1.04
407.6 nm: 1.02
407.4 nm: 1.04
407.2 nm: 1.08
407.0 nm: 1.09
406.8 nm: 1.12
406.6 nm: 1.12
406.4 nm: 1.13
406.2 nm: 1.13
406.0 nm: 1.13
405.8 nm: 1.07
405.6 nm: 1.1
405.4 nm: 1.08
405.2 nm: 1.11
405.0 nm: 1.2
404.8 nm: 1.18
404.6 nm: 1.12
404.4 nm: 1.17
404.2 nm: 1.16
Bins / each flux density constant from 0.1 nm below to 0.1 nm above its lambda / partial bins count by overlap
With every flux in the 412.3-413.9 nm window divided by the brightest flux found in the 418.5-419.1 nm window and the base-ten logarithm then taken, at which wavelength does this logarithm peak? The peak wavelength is 413.8 nm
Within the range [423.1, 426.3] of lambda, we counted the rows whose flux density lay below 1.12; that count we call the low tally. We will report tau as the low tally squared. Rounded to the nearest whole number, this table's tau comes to 0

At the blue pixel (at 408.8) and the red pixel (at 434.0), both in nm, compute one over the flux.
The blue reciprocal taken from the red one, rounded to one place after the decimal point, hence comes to 0.3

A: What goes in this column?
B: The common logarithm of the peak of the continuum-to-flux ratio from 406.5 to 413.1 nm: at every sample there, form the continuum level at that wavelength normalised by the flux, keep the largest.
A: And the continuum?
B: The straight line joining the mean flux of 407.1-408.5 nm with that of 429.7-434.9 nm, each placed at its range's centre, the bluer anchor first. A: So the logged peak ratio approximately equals 0.12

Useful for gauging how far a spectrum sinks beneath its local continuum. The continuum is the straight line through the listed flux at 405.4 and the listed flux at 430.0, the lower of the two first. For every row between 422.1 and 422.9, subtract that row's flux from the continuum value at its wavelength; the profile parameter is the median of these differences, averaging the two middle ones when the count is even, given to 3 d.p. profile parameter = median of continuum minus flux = -0.076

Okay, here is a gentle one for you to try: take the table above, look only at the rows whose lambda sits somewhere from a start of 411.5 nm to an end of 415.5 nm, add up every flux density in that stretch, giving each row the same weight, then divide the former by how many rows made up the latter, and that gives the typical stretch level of 1.11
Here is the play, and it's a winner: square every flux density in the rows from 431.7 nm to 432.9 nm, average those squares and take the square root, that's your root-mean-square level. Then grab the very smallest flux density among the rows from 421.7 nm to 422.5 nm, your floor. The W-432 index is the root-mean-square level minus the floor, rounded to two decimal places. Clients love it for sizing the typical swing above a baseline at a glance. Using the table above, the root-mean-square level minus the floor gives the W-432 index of 0.04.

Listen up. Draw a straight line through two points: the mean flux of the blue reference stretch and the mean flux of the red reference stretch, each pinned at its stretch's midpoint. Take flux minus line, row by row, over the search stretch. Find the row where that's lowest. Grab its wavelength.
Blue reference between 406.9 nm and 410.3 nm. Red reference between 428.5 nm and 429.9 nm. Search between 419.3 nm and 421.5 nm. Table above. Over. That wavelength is 420.2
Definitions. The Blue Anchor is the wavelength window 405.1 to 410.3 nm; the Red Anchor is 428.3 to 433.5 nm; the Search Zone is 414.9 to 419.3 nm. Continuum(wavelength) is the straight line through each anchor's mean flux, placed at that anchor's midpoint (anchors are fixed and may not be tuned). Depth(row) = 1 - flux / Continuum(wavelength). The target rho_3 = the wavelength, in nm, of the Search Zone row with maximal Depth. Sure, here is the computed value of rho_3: 417.6 nm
